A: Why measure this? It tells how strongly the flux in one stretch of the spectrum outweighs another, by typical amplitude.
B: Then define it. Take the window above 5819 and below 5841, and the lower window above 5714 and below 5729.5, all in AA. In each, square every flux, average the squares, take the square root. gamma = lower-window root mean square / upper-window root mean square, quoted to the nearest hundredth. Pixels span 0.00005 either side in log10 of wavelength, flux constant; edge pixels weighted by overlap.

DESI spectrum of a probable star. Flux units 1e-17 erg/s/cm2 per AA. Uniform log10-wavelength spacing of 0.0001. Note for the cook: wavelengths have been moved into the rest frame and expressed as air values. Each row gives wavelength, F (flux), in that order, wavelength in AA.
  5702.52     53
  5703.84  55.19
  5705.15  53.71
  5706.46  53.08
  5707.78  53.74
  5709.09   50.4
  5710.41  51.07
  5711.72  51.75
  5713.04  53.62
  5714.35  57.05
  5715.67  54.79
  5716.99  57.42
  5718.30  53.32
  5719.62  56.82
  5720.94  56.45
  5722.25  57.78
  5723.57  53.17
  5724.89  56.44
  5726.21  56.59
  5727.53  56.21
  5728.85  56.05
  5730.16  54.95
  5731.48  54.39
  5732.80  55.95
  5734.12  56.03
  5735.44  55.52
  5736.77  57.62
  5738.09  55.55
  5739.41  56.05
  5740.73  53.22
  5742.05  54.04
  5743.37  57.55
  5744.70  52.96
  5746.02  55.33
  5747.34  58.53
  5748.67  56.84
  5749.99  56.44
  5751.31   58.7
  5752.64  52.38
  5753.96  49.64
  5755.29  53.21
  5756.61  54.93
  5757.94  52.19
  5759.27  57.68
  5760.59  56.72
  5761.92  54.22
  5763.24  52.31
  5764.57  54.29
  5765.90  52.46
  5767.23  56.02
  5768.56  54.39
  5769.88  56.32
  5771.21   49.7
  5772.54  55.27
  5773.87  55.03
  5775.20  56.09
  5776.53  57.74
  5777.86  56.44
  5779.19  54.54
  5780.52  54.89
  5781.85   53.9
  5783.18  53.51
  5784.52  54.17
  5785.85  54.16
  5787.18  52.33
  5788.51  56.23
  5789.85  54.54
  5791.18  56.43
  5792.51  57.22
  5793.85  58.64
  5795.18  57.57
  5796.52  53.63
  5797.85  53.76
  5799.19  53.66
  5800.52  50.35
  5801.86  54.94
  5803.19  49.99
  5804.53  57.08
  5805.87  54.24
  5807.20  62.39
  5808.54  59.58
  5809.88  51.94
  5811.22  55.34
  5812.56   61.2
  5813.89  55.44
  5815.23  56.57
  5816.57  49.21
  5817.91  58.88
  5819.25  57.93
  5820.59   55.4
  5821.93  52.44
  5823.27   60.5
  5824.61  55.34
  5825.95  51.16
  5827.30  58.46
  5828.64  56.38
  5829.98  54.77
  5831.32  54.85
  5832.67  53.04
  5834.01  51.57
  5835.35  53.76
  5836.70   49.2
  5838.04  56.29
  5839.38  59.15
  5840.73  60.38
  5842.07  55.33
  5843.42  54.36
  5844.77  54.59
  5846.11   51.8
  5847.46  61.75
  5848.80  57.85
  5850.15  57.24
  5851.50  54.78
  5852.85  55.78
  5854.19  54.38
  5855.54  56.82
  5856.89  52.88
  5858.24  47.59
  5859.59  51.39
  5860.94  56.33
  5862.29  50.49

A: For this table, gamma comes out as 1.01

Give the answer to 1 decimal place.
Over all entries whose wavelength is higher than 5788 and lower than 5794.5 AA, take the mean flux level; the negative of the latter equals -56.6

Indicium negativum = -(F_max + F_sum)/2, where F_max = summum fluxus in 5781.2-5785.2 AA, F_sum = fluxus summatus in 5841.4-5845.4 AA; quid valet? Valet -109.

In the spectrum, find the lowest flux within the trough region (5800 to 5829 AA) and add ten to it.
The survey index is 59.2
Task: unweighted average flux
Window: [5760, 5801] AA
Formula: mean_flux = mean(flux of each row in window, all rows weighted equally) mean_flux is 54.7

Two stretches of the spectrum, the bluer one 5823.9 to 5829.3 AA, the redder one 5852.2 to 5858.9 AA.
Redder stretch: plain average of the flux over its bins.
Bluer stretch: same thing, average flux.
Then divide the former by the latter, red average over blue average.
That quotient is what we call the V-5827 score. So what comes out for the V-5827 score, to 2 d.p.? 0.97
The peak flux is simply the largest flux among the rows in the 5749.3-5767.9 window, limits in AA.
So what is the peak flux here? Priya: 58.7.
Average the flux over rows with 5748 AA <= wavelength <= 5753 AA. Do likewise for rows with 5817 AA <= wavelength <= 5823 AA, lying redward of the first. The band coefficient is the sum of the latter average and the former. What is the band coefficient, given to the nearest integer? 112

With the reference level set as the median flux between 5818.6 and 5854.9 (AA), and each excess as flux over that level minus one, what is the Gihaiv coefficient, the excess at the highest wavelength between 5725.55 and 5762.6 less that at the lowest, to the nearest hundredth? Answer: -0.04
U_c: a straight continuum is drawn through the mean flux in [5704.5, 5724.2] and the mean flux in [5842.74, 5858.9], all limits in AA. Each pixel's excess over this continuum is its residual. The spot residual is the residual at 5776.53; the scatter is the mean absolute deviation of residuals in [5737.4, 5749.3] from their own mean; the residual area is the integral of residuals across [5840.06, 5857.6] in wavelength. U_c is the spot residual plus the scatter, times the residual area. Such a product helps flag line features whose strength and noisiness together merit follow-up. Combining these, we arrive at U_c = 83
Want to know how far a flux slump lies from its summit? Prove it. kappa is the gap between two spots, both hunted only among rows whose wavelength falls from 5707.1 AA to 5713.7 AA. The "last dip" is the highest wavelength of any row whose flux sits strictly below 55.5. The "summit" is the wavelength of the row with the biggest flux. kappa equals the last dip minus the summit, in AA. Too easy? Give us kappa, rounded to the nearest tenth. 5.3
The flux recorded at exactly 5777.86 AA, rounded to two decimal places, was 56.44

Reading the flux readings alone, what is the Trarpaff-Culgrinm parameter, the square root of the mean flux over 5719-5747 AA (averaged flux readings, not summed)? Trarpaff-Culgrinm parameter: 7.46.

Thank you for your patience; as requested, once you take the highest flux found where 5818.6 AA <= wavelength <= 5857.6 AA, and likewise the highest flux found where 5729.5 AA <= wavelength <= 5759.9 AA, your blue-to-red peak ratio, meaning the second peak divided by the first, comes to 0.95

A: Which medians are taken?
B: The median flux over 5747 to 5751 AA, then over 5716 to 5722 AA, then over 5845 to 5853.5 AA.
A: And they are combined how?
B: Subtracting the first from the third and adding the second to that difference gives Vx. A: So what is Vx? 56.3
